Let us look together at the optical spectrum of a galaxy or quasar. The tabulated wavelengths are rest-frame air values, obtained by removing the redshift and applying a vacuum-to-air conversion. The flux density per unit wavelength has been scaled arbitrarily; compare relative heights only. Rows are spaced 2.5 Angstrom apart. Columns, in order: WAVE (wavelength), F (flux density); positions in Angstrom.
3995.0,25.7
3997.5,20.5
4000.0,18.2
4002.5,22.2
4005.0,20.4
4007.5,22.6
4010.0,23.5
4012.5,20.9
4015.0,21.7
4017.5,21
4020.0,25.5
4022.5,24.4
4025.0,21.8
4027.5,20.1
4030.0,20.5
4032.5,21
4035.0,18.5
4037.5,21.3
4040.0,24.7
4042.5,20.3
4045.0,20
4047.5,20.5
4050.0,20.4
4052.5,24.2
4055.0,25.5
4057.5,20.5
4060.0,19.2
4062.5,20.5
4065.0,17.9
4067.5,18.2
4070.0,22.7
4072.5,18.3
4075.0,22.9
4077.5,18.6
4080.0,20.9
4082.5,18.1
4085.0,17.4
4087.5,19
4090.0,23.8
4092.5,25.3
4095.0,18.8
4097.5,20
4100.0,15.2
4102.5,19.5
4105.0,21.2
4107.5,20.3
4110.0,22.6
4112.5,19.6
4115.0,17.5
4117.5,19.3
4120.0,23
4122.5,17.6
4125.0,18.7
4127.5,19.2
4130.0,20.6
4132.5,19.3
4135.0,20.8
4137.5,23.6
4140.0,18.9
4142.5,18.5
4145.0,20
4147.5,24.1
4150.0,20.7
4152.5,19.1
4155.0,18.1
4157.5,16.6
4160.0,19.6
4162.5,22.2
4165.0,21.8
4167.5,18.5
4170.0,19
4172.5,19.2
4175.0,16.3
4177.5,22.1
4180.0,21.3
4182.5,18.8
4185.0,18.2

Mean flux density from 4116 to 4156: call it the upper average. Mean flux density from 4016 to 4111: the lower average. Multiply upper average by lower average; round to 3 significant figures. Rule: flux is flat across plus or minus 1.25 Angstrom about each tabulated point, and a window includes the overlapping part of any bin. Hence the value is 418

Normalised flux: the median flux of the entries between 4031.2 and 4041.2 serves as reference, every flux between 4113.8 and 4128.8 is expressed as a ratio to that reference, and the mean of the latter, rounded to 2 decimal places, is 0.91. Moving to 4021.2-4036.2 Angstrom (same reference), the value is 1.00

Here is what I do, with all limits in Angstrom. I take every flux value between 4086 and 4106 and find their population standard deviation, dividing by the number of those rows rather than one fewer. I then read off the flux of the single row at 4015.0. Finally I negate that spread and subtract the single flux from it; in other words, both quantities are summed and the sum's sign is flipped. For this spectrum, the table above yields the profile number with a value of -24.6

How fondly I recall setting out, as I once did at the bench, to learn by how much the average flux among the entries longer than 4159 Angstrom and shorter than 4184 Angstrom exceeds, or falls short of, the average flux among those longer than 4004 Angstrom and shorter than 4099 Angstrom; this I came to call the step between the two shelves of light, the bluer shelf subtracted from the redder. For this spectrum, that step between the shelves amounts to -1.20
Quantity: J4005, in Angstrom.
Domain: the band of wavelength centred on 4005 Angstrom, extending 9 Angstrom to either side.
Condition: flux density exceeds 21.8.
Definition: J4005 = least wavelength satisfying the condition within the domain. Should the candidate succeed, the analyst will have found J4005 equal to 4002.5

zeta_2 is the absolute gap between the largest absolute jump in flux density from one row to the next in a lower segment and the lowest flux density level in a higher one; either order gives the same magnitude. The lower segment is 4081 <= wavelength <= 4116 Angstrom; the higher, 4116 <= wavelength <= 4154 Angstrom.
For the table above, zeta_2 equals 11.1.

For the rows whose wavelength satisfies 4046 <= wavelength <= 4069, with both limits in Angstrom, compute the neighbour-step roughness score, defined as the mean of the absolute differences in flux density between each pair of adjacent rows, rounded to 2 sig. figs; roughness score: 2.0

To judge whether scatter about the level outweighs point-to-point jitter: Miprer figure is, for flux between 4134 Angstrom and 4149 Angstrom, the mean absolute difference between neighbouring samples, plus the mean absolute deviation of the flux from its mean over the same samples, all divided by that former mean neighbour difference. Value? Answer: 1.71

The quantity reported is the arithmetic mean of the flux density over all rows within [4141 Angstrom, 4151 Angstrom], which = 20.8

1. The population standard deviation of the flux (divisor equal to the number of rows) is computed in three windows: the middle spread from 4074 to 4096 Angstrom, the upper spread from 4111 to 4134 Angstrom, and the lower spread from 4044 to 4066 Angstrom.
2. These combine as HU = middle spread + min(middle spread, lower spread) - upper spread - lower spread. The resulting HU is 1.1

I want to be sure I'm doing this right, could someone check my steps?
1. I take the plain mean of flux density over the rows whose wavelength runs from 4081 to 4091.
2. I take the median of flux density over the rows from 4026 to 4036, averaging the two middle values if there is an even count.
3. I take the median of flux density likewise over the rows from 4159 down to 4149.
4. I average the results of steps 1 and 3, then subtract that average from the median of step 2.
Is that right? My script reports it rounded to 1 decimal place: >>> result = 1.2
